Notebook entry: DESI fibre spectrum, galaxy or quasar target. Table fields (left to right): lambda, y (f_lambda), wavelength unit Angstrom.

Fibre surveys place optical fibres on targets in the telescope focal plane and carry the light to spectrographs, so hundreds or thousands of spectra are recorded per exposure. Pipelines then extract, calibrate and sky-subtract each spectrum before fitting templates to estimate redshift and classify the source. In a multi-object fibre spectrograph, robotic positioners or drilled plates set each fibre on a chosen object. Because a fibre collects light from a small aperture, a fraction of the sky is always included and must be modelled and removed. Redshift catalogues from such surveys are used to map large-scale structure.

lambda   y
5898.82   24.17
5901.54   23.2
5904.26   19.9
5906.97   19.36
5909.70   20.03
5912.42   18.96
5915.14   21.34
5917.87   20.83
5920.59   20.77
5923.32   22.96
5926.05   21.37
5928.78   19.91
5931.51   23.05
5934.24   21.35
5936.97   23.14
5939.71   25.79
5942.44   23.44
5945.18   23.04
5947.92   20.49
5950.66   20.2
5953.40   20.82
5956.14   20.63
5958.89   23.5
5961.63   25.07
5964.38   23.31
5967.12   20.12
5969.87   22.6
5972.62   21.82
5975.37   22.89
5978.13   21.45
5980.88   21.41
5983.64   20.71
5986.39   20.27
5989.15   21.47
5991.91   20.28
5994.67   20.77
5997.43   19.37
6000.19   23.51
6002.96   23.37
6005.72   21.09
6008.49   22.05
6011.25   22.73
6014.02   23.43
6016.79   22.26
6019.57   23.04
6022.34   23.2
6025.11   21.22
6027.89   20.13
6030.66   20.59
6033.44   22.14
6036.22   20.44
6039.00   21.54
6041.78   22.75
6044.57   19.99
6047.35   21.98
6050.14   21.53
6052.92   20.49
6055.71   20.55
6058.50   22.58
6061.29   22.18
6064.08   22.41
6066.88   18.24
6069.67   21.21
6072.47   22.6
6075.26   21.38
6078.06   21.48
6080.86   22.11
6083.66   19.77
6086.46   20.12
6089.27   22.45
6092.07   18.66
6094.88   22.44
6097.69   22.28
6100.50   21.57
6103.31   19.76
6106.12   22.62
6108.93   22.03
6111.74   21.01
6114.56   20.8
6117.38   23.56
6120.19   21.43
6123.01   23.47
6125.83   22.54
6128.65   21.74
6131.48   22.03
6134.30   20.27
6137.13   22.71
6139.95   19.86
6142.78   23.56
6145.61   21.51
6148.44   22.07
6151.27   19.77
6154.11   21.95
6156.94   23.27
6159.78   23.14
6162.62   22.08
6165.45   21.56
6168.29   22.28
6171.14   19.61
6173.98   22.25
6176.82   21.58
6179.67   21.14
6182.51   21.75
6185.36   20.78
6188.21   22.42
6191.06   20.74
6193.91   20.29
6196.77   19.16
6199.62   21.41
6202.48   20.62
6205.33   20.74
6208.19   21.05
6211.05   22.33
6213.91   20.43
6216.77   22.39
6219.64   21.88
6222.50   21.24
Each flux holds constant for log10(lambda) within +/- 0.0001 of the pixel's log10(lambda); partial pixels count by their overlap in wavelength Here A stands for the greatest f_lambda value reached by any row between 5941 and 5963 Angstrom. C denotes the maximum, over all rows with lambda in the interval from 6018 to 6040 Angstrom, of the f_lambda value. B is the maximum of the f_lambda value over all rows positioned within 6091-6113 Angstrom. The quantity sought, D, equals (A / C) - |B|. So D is -21.5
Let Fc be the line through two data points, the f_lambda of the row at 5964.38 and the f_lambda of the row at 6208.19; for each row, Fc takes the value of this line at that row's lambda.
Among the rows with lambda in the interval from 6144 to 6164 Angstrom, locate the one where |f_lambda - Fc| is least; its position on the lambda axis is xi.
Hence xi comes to 6145.61 Angstrom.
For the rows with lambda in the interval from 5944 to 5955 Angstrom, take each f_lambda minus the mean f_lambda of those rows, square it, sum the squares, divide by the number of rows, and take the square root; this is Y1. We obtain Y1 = 1.12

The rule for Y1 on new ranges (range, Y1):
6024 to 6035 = 0.75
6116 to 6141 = 1.22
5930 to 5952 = 1.71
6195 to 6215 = 0.90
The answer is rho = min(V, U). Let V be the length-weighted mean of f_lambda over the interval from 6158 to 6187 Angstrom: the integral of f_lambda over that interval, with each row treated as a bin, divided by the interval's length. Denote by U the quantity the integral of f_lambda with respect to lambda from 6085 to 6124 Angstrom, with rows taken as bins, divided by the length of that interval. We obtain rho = 21.6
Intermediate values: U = 21.6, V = 21.6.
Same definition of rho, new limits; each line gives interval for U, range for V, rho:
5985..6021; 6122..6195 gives 21.7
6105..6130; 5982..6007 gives 21.2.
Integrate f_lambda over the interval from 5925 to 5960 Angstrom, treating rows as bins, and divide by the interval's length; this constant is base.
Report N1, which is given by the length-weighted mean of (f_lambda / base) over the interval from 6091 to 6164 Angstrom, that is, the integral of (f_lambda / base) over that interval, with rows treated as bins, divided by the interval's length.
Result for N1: 0.988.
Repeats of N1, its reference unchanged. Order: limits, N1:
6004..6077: 0.980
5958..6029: 0.996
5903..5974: 0.984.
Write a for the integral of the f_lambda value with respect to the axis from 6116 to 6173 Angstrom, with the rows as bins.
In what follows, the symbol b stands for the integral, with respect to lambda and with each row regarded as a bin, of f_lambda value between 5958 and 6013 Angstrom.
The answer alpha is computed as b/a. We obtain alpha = 0.96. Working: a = 1250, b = 1204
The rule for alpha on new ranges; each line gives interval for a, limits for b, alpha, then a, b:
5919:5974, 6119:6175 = 1.00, 1219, 1224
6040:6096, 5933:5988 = 1.02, 1189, 1215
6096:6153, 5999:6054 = 0.97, 1239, 1203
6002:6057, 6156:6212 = 1.00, 1194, 1198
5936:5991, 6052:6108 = 0.98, 1214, 1190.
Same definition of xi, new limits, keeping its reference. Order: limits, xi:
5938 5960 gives 5942.44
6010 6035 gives 6011.25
